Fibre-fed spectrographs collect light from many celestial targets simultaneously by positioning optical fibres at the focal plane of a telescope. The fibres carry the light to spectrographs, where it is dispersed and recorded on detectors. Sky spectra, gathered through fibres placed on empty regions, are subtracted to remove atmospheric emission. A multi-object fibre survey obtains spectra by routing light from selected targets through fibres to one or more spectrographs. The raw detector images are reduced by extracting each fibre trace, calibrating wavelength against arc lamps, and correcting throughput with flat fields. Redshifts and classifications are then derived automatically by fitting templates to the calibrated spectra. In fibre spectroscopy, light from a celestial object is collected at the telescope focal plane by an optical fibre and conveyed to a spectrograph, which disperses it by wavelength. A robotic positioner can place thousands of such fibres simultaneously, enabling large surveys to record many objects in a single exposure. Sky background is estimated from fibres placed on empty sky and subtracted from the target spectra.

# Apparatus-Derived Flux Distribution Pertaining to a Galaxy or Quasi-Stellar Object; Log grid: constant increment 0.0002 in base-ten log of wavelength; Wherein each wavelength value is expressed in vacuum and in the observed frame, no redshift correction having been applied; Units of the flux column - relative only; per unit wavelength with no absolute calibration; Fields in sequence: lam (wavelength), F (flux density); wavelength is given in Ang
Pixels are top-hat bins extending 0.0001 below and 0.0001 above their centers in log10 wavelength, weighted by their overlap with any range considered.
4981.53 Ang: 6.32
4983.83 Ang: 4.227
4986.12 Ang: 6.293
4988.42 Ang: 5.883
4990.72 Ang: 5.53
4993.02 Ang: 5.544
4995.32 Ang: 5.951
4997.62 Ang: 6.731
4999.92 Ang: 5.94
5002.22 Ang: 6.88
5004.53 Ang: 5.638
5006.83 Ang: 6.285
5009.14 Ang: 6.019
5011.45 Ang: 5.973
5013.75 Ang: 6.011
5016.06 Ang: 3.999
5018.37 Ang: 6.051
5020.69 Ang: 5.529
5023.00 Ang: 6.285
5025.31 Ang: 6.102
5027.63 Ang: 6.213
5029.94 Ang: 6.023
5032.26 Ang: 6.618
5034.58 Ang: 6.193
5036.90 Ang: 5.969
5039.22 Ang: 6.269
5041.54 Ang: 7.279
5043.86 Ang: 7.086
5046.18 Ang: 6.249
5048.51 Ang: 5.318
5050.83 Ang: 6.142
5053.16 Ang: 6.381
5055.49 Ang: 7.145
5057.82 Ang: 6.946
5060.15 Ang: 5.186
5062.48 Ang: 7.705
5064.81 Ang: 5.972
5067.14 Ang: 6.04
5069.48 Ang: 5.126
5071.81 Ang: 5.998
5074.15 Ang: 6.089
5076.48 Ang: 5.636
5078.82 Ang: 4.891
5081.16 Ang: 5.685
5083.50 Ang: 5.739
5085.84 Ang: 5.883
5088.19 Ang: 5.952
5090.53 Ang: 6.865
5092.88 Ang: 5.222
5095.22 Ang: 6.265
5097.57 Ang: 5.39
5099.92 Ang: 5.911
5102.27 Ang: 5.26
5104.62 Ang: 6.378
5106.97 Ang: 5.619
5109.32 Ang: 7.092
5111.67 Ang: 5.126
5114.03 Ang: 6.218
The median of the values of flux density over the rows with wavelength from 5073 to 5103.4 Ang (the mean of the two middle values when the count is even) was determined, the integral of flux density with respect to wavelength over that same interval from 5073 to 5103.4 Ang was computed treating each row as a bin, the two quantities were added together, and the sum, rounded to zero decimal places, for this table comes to 181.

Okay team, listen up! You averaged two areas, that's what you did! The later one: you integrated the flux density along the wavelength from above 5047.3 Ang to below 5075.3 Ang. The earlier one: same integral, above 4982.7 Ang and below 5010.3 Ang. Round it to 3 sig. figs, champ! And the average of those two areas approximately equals 168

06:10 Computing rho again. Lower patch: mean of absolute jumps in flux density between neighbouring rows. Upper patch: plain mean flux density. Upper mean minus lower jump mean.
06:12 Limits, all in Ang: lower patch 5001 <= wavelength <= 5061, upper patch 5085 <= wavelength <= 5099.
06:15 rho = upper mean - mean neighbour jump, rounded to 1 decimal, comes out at 5.3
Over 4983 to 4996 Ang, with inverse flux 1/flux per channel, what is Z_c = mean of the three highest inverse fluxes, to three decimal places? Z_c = 0.199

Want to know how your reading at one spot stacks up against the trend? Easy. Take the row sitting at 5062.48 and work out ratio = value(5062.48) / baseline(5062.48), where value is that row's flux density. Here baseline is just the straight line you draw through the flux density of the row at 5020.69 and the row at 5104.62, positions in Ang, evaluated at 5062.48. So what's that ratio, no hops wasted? 1.29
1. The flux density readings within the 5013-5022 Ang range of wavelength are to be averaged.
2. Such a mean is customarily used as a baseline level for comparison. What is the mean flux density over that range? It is 5.4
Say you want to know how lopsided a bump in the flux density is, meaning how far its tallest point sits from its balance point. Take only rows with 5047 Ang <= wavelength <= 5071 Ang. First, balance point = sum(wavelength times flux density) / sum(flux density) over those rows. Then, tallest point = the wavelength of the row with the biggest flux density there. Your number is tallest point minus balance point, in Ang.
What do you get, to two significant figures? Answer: 3.6 Ang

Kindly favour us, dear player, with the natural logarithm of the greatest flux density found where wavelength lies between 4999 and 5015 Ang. 1.93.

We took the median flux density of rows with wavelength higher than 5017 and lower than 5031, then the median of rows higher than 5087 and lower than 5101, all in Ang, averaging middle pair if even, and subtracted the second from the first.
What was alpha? 0.1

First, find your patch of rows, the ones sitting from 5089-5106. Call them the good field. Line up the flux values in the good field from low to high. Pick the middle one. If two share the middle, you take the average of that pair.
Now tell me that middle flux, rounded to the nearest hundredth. 5.91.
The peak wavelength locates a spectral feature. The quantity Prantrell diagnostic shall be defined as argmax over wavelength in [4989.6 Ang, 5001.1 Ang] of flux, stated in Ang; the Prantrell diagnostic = 4997.62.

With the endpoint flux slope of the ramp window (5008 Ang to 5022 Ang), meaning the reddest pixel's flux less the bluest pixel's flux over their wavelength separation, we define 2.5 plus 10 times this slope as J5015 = 2.1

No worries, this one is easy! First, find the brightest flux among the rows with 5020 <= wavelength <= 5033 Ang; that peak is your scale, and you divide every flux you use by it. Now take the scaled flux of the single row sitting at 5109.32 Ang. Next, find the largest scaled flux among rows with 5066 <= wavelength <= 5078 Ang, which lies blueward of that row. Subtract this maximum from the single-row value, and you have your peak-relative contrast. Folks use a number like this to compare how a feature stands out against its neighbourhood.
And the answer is 0.15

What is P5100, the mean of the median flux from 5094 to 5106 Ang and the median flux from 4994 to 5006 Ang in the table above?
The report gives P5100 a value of 5.93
